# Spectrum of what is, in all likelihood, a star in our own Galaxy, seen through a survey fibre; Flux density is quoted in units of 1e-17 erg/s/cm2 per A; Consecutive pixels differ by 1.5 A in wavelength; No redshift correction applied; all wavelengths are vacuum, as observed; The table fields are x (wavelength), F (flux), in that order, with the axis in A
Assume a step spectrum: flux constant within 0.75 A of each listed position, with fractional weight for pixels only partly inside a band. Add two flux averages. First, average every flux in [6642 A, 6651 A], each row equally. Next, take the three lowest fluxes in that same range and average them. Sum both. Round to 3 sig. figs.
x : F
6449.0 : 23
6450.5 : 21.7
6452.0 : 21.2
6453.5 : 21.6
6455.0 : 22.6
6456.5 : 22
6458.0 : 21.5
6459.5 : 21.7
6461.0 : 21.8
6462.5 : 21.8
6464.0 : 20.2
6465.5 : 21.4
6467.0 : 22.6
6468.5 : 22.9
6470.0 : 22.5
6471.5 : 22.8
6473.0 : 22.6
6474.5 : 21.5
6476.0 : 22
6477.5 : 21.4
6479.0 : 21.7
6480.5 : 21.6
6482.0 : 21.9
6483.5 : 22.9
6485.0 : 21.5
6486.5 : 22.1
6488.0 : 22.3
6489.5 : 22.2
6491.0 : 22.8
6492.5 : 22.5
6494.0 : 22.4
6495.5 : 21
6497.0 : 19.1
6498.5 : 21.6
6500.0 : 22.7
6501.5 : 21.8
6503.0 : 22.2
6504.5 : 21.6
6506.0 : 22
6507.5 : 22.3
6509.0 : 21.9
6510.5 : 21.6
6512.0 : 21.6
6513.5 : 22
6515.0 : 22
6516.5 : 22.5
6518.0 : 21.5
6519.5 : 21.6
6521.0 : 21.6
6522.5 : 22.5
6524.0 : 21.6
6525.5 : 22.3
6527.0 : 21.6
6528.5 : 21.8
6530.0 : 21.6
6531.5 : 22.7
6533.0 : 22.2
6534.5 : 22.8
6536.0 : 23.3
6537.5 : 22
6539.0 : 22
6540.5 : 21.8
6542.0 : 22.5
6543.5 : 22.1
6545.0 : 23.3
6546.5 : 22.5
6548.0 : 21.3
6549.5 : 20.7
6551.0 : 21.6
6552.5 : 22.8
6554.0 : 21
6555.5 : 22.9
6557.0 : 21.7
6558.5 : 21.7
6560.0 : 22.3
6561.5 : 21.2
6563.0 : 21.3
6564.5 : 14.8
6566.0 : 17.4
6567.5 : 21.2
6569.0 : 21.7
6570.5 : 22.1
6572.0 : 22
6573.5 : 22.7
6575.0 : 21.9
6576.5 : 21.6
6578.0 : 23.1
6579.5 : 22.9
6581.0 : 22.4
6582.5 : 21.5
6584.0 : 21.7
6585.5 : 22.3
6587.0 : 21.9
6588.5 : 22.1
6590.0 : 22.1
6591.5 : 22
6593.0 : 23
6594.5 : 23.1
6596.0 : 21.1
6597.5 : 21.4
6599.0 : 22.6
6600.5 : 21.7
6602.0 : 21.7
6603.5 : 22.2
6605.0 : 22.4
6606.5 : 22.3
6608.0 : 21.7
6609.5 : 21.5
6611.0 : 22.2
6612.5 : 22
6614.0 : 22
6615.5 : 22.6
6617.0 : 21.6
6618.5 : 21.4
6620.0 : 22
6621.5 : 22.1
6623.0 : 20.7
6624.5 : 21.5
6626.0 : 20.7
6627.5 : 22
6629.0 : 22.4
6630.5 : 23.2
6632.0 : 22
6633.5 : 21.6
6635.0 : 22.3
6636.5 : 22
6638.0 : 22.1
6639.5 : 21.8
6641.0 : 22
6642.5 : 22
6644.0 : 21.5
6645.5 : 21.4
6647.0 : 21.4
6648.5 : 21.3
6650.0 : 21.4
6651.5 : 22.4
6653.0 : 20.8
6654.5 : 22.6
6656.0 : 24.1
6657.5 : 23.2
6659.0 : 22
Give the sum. 42.9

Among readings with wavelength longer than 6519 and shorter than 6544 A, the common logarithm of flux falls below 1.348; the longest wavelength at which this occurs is 6543.5 A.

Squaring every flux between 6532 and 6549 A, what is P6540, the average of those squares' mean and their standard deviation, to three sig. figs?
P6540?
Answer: 263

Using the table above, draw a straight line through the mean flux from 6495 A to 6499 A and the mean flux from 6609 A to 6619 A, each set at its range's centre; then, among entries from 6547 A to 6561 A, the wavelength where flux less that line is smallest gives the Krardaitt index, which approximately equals 6549.5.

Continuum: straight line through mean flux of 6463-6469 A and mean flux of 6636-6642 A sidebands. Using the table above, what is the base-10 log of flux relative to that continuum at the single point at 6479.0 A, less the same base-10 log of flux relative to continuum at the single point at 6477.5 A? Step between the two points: 0.01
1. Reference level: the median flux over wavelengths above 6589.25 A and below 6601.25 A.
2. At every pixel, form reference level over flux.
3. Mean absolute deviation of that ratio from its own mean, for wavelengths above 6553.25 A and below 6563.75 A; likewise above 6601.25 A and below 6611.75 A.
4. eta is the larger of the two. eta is 0.023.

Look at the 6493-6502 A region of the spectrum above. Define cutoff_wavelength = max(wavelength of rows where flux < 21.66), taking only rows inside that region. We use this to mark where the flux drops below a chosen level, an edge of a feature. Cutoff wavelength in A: 6498.5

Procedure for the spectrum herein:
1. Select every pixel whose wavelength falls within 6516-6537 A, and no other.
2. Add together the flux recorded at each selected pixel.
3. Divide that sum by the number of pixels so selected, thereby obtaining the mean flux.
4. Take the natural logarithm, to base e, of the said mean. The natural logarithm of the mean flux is 3.10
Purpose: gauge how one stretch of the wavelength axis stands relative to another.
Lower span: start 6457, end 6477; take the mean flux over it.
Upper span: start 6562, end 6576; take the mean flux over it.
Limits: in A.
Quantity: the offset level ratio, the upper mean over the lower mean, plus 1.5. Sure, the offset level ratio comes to 2.44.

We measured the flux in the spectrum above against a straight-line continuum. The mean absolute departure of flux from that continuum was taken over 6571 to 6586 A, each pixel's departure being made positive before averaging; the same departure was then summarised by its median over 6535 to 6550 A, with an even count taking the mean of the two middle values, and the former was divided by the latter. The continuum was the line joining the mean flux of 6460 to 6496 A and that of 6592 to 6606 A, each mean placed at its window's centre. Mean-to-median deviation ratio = 1.1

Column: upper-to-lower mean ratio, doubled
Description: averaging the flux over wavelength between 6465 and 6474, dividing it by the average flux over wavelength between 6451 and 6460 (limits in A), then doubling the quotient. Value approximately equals 2.06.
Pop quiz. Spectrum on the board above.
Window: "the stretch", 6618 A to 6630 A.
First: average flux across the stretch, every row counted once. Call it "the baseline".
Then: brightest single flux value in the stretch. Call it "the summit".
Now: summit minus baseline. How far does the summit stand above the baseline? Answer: 0.8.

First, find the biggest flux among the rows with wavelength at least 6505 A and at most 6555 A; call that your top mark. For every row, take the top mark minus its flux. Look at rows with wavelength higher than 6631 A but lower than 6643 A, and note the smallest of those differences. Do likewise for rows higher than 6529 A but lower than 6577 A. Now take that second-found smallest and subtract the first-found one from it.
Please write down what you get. -1.0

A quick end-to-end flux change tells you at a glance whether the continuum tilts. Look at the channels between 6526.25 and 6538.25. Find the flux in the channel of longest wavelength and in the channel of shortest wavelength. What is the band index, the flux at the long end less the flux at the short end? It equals 0.4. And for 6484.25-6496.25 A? -0.5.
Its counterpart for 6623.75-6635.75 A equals 0.8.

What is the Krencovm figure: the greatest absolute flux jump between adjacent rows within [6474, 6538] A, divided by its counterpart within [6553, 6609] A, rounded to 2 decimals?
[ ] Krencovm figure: 0.38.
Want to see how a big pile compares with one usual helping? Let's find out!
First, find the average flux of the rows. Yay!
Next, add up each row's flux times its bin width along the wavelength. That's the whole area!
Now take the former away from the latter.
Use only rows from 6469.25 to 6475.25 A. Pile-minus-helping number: 112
